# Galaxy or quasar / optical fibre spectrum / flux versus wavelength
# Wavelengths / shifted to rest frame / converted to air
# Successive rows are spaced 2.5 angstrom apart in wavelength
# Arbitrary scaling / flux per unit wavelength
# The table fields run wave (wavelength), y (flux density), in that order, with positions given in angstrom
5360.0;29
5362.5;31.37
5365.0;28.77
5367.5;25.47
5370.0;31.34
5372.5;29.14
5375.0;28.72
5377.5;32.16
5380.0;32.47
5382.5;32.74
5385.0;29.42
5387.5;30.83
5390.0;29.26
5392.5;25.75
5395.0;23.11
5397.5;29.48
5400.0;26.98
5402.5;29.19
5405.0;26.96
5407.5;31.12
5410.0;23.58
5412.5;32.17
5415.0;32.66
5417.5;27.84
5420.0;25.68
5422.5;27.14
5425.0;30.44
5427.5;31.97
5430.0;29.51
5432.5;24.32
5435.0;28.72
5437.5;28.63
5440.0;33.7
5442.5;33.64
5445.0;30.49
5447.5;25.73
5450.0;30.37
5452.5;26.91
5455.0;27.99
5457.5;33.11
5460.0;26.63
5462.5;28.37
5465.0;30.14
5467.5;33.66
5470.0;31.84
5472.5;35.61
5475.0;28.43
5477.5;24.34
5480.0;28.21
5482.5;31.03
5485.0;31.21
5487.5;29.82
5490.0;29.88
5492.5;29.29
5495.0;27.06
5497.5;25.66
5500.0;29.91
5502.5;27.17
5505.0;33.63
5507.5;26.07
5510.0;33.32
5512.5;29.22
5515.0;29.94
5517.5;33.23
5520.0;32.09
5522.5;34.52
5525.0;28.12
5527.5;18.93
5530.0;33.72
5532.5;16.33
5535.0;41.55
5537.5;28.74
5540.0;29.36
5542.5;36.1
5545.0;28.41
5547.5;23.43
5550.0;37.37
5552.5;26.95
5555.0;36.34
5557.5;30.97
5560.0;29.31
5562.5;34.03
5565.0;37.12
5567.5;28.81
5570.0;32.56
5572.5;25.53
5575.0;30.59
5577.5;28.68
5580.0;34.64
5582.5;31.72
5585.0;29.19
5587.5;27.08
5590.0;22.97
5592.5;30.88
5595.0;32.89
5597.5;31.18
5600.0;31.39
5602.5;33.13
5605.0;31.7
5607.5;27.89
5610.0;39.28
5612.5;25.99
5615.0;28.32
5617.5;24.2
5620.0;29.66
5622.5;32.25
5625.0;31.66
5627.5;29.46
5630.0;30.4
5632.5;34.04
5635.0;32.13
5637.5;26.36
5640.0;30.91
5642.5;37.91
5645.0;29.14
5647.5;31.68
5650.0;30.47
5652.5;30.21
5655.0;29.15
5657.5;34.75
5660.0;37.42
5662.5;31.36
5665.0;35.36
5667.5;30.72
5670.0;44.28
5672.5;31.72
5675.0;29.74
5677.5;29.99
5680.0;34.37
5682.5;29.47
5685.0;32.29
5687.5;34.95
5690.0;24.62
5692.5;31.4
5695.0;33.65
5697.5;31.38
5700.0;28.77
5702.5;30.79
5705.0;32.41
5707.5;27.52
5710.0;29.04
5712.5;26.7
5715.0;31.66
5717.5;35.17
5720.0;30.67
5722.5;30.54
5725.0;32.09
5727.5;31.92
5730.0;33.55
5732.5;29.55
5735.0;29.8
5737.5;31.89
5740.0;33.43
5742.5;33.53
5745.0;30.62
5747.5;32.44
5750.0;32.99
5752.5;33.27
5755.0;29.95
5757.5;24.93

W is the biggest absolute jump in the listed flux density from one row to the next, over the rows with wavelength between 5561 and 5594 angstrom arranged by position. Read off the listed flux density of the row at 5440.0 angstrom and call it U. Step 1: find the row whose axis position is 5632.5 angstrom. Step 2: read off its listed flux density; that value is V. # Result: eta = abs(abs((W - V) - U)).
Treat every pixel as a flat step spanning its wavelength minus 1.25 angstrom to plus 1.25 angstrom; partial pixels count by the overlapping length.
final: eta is 59.4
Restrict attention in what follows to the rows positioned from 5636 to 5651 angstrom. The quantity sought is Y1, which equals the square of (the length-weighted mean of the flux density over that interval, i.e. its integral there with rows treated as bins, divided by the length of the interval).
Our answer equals 968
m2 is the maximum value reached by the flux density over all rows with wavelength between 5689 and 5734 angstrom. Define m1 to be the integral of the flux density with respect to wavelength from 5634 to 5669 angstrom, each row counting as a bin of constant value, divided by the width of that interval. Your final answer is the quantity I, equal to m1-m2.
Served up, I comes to -3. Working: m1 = 32.1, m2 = 35.17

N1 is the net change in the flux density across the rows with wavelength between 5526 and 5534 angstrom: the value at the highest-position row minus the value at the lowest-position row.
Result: -3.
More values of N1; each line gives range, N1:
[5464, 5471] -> 2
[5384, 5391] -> 0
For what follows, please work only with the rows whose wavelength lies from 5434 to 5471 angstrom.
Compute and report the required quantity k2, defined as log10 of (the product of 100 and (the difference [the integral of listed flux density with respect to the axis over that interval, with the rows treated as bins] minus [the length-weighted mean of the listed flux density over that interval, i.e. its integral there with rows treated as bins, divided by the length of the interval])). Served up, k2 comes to 5.03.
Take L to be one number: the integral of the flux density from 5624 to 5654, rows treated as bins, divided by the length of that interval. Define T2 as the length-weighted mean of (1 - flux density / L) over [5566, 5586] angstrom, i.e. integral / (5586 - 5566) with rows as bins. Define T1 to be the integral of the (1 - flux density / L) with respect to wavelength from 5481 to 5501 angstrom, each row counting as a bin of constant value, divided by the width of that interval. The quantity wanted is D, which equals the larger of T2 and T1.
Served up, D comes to 0.063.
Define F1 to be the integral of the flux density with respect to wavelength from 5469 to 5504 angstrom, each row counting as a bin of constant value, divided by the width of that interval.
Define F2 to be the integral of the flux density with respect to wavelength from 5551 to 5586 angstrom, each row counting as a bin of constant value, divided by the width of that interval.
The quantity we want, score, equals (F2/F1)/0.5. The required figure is 2.13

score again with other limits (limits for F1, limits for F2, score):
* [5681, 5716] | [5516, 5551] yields 1.98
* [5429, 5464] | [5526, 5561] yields 2.05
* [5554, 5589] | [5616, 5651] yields 1.98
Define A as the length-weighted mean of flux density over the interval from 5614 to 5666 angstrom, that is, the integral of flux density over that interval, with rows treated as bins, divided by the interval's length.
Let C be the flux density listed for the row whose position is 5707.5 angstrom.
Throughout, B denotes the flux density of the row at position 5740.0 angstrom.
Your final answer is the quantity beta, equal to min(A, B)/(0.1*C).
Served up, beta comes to 11.4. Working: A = 31.3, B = 33.43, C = 27.52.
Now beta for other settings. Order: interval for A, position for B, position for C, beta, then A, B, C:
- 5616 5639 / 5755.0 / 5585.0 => 10.3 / 30.0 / 29.95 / 29.19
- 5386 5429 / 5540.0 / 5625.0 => 9.0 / 28.5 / 29.36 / 31.66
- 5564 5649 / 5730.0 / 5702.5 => 9.9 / 30.6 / 33.55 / 30.79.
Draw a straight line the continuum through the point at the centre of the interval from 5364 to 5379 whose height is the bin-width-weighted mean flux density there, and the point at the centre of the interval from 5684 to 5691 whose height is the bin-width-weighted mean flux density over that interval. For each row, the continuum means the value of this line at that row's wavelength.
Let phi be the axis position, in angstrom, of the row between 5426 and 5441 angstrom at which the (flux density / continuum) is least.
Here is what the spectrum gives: 5432.5 angstrom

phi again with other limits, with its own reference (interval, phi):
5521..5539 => 5532.5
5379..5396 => 5395.0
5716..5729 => 5722.5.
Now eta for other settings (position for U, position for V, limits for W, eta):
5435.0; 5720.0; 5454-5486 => 52.2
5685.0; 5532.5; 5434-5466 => 42.1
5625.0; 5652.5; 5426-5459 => 56.7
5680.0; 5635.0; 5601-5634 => 53.2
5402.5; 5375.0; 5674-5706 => 47.6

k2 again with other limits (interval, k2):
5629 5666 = 5.06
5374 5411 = 5.02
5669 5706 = 5.06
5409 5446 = 5.02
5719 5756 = 5.06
